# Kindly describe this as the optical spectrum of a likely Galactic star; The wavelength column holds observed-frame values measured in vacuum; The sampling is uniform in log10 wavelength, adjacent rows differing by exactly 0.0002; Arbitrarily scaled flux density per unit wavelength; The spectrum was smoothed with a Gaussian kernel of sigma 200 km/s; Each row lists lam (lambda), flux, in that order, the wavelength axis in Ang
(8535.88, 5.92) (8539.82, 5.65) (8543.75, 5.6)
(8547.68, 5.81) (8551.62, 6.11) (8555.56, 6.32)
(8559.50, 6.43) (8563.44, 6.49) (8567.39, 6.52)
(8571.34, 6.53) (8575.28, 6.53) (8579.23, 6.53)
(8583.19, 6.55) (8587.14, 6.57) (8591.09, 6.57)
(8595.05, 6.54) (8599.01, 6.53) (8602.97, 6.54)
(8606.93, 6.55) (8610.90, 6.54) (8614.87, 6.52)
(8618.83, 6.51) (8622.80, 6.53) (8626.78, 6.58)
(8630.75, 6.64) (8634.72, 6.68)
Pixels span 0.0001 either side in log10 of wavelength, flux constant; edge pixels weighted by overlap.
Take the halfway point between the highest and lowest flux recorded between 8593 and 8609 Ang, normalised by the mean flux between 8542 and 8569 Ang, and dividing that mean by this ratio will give 5.8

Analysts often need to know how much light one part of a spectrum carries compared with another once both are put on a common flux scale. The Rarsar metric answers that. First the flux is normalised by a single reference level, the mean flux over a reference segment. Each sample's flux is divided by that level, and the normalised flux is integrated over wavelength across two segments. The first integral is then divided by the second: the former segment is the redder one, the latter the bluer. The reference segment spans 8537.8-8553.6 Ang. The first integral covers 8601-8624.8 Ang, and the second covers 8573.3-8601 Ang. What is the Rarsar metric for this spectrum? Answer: 0.86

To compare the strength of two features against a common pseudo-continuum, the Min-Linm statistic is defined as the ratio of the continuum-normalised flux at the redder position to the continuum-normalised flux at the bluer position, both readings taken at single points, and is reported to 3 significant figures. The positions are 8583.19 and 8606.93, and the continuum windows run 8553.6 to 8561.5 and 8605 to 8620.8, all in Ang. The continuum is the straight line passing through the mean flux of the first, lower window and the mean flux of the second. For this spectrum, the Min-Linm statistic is 0.990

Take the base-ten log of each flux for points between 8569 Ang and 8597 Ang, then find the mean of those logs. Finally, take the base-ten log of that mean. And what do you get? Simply -0.0883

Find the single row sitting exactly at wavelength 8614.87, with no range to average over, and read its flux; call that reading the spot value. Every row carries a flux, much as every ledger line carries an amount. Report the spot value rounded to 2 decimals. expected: 6.52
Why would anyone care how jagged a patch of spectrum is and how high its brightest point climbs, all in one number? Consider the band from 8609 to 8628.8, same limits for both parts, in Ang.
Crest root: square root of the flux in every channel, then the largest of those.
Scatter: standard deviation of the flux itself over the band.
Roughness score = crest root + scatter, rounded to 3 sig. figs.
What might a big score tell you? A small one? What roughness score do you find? 2.59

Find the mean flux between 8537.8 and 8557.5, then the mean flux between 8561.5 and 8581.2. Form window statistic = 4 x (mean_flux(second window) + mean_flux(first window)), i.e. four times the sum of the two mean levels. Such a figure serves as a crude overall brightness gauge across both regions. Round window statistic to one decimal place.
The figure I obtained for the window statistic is 49.7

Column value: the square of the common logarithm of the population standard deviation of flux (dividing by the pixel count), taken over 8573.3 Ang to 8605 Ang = 3.2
